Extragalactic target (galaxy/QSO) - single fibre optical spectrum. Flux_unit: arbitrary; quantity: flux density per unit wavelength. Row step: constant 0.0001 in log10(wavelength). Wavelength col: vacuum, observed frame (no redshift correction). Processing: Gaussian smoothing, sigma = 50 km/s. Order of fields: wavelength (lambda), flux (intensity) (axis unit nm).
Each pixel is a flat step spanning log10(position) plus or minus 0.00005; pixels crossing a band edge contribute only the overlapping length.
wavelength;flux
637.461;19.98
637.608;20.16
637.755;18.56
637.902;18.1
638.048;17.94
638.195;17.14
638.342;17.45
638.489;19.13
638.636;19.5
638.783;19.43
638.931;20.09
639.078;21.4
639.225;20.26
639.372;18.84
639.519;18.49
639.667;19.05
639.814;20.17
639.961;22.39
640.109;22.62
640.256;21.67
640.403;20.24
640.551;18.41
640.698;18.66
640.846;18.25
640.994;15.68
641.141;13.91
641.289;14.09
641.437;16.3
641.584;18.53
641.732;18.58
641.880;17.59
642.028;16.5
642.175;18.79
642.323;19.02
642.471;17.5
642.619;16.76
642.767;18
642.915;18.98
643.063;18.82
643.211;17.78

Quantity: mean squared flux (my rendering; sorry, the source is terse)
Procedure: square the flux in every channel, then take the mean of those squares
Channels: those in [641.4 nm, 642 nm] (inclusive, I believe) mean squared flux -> 316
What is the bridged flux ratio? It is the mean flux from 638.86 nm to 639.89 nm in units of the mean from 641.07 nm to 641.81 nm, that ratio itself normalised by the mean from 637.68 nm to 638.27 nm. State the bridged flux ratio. 0.068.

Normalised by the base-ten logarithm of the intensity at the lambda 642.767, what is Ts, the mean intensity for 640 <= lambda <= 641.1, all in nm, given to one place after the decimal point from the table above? 15.4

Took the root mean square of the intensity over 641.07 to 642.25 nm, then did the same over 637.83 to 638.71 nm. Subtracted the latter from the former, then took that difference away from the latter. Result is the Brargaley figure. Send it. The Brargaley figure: 19.6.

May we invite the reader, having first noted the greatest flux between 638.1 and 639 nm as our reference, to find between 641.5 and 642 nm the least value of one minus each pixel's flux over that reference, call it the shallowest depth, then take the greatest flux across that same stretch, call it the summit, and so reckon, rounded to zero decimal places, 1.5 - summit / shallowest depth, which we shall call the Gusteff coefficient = -246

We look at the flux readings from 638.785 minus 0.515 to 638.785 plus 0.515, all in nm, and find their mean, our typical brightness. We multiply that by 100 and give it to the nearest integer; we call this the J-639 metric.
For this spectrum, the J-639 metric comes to 1961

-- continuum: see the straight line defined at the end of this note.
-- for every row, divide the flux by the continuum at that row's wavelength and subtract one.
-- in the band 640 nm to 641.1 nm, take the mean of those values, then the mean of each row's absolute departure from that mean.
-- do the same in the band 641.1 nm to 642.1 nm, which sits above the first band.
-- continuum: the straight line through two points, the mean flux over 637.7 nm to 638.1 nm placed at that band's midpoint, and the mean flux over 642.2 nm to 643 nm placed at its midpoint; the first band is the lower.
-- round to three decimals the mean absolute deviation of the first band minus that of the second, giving 0.019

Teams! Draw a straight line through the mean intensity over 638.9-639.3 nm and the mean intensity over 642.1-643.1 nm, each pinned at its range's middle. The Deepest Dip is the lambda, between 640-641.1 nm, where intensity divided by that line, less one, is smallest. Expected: 640.994 nm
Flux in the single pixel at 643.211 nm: 17.78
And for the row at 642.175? 18.79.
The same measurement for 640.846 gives 18.25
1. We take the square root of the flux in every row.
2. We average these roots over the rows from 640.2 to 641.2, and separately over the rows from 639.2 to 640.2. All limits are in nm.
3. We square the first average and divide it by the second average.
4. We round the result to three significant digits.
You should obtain 4.01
